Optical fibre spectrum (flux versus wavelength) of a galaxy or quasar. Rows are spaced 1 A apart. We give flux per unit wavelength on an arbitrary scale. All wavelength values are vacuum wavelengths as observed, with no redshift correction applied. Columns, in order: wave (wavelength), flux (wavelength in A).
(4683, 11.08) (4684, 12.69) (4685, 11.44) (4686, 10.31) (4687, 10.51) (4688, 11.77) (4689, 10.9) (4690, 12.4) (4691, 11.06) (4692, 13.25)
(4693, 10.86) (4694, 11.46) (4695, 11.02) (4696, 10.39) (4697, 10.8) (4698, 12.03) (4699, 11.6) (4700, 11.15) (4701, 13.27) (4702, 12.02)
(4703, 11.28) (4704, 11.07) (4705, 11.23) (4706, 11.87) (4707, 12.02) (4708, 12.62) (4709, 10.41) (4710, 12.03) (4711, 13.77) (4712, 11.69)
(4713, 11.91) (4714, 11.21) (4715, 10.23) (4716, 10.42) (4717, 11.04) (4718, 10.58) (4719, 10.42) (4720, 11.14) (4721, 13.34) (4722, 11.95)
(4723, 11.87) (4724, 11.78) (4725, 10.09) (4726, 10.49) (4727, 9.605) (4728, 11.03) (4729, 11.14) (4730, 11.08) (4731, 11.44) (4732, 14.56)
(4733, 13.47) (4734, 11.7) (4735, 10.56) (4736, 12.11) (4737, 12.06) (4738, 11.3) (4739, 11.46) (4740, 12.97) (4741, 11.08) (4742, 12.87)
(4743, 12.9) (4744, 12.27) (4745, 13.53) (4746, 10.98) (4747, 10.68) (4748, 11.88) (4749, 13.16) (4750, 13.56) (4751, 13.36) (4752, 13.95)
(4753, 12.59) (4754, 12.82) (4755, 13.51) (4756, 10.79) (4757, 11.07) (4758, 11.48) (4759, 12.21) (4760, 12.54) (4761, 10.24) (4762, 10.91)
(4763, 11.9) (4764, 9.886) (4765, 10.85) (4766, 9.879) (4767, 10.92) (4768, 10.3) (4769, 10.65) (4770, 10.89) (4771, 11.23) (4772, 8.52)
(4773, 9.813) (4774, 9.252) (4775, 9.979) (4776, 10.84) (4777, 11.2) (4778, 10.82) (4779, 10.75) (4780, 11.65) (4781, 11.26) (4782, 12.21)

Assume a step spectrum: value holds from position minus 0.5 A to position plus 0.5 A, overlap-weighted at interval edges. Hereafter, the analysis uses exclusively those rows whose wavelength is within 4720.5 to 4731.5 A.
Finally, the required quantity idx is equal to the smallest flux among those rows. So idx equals 9.605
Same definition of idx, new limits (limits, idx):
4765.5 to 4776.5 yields 8.52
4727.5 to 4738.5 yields 10.56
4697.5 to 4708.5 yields 11.07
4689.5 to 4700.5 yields 10.39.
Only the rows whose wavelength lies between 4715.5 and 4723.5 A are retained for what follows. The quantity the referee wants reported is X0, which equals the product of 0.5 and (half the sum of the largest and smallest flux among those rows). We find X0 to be 5.94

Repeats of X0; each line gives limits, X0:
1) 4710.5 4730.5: 5.84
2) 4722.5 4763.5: 6.04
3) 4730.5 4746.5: 6.28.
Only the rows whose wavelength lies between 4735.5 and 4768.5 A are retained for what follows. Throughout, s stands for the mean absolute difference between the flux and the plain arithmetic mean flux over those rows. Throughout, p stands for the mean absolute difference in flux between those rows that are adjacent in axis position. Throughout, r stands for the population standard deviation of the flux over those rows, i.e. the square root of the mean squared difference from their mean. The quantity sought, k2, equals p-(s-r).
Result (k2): 1.12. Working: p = 0.97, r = 1.14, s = 0.99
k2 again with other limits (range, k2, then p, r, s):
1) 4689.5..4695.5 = 1.49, 1.39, 0.87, 0.77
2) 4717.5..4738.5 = 1.23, 0.95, 1.15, 0.88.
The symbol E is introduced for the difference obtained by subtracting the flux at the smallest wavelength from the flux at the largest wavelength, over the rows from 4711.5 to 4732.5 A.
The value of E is 2.9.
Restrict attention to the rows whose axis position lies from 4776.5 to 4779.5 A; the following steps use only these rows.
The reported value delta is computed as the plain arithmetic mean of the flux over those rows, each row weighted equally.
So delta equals 10.9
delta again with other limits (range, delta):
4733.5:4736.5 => 11.5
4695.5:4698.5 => 11.1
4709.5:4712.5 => 12.5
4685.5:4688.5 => 10.9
